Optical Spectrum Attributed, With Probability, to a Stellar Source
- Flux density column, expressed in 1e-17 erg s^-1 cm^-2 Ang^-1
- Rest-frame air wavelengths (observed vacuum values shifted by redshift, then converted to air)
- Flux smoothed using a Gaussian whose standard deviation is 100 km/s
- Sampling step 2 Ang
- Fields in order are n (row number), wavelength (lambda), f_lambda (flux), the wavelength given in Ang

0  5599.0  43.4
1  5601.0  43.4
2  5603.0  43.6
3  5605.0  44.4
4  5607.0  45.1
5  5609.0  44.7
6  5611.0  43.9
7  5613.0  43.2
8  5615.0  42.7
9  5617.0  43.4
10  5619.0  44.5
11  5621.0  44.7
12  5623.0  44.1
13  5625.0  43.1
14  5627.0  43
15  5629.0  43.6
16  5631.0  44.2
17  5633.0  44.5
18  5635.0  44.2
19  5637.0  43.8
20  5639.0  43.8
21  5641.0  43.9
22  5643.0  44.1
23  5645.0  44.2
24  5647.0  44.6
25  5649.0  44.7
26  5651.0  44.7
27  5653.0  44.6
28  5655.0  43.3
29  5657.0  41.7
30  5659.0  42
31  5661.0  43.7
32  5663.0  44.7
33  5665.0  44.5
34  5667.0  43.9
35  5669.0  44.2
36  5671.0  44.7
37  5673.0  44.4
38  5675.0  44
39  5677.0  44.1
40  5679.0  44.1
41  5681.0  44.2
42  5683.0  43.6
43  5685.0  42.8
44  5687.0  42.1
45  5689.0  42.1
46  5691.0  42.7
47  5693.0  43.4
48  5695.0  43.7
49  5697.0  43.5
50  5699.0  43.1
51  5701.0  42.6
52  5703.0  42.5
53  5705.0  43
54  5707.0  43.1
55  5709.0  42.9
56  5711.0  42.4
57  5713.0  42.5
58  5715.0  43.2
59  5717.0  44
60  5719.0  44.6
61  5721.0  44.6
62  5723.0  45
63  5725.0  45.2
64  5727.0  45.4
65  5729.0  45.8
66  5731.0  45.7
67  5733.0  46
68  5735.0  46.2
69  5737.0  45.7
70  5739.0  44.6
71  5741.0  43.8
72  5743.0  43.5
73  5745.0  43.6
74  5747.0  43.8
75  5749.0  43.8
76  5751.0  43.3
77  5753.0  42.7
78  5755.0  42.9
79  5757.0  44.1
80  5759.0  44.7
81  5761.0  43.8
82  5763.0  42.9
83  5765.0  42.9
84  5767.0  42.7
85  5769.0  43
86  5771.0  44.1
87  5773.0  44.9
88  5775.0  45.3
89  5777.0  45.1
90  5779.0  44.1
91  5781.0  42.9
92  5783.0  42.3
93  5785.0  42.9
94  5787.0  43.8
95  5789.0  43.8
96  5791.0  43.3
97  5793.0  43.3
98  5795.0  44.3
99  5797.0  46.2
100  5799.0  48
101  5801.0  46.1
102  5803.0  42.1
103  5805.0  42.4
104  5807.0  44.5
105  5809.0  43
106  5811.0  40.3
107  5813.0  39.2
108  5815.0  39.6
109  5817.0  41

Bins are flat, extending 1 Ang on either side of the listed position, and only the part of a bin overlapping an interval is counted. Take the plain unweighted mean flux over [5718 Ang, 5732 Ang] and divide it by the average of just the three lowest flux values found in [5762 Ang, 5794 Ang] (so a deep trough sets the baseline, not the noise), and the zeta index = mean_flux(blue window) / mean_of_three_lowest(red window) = 1.060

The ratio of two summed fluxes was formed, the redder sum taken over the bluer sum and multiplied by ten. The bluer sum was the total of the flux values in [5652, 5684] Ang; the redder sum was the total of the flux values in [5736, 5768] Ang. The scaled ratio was 9.96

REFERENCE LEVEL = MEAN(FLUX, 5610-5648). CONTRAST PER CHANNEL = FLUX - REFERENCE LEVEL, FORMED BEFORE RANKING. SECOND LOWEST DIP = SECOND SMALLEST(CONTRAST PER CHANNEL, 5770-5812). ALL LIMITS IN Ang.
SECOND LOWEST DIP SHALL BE -1.8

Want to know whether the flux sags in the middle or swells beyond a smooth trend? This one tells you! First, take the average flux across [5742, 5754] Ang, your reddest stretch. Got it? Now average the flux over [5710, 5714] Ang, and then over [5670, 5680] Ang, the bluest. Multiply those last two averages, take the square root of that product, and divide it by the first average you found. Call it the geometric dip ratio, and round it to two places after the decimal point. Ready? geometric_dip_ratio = 1.00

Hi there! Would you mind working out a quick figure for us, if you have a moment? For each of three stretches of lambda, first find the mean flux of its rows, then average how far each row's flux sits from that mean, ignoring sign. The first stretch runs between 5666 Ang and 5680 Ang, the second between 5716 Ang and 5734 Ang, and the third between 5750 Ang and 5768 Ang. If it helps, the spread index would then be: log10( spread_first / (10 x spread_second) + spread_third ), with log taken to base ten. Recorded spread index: -0.2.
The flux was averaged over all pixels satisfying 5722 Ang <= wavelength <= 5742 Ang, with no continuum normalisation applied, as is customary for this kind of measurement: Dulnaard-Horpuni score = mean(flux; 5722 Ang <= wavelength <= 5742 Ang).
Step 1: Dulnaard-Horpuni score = 45.3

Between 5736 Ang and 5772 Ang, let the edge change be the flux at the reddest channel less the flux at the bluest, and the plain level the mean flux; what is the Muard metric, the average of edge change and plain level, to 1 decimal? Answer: 21.0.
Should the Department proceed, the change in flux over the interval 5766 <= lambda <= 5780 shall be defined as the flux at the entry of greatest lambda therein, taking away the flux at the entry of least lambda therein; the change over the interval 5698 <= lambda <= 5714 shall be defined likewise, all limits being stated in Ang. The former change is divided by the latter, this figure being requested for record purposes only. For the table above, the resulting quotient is -2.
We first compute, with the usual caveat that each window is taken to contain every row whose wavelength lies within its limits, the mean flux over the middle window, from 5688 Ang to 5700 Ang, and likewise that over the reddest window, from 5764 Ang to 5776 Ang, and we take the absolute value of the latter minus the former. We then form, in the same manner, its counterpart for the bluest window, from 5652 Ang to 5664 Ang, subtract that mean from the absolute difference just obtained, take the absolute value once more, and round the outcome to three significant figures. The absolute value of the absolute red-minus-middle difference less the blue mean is 42.6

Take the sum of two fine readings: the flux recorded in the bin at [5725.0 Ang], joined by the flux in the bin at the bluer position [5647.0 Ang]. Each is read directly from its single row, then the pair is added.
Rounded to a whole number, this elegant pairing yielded 90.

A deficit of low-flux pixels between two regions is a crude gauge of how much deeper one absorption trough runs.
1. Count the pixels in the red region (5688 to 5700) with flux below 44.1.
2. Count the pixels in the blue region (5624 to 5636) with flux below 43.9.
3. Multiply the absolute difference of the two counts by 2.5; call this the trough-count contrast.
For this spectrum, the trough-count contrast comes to 7.5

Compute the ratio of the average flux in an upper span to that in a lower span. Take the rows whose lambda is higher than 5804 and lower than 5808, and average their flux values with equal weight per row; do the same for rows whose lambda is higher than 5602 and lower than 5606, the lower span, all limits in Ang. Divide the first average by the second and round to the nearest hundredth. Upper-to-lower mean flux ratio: 0.99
